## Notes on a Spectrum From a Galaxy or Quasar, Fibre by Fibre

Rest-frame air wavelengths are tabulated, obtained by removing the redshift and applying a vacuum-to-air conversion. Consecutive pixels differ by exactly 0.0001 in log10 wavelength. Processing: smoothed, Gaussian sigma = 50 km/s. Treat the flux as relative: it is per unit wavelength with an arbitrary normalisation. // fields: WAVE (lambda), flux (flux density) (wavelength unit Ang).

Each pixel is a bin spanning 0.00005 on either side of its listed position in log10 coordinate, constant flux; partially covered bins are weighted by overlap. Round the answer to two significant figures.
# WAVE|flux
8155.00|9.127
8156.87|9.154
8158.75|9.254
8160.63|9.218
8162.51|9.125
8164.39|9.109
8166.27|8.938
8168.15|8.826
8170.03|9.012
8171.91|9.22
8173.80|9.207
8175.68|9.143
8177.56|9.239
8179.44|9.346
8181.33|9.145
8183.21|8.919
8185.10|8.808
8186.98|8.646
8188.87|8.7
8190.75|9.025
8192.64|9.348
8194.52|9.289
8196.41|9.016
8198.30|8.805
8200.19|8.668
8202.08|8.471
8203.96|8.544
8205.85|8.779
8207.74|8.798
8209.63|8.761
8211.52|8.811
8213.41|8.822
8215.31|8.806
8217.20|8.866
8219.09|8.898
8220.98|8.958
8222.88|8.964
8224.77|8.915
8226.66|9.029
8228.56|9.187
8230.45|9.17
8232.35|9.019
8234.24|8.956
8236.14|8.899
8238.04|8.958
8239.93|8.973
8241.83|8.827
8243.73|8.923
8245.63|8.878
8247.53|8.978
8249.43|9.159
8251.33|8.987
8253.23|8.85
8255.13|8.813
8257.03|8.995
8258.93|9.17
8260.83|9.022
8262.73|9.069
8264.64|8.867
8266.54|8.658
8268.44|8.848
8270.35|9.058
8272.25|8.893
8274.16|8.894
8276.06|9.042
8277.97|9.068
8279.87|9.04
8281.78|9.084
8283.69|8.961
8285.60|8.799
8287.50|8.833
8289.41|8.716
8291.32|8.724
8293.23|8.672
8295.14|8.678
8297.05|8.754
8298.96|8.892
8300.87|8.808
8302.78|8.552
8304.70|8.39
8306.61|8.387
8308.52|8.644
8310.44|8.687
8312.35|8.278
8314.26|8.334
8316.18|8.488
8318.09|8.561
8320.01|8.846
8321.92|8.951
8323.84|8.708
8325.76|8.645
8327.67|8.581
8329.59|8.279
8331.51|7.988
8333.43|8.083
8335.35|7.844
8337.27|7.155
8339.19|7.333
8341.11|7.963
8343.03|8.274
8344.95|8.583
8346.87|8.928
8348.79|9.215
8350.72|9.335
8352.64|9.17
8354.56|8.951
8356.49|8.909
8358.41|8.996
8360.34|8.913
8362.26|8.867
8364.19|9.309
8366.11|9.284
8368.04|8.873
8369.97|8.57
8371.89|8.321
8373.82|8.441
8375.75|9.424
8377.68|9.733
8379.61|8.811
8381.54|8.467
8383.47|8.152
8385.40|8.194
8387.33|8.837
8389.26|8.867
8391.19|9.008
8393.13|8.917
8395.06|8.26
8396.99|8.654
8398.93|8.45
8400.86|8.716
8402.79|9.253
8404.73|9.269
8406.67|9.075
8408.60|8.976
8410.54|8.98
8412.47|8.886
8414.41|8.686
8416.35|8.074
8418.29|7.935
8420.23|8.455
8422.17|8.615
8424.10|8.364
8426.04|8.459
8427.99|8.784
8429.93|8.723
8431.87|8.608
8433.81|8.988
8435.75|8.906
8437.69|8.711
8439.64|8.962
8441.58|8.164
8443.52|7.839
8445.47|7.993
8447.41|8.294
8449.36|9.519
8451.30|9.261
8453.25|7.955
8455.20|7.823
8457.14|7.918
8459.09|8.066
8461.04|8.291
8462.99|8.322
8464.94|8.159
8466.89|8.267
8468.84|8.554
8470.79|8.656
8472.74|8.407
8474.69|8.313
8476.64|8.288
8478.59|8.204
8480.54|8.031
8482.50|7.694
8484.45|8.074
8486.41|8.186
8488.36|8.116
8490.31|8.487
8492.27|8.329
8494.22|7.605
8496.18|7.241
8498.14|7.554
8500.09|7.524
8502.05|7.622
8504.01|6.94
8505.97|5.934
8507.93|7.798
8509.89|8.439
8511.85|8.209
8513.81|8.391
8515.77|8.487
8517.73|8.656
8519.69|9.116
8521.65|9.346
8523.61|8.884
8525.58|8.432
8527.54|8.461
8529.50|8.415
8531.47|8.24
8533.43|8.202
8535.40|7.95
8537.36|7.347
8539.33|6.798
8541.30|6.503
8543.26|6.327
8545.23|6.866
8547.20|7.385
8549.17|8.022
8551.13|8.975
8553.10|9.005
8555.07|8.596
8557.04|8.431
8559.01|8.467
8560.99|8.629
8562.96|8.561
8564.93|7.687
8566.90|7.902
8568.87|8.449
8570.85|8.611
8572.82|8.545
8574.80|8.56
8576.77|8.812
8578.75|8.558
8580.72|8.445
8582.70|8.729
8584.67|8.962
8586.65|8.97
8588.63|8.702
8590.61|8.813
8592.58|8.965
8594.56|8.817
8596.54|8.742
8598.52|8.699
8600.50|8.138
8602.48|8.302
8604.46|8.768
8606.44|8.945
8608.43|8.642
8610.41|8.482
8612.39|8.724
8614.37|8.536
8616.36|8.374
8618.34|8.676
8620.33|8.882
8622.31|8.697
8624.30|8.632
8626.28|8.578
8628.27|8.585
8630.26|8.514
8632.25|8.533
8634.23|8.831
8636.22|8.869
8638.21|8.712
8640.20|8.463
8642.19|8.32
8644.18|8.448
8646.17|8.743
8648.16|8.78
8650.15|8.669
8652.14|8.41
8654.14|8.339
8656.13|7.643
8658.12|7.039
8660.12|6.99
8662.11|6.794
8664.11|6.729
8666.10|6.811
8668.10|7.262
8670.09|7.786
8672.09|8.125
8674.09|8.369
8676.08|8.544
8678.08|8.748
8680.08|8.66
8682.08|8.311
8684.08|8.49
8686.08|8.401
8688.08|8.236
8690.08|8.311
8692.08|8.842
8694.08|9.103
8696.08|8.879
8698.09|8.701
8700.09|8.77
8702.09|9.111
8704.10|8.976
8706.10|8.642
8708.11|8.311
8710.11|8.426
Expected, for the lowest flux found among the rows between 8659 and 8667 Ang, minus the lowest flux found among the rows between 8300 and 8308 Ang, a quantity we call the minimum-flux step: -1.7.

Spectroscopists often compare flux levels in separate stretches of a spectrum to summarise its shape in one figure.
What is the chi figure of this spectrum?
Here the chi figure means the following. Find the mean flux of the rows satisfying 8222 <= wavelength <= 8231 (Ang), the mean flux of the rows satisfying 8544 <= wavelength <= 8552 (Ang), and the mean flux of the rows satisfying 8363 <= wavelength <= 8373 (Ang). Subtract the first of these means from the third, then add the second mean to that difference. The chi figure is 7.6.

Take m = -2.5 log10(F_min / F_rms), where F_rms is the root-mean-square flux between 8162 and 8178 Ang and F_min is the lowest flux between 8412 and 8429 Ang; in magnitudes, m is 0.148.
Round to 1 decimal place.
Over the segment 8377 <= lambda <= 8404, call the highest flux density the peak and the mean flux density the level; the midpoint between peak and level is 9.2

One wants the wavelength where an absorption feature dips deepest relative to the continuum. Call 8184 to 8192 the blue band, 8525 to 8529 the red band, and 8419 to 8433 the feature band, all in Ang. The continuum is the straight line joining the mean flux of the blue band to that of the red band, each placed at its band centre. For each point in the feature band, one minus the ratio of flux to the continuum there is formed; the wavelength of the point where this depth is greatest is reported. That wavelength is 8424.10 Ang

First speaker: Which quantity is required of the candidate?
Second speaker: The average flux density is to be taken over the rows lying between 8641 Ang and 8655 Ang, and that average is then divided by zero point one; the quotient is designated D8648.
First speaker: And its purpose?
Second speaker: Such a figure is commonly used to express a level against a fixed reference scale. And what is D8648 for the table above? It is 85.3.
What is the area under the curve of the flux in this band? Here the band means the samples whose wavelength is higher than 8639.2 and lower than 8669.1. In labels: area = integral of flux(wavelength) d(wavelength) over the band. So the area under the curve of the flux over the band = 234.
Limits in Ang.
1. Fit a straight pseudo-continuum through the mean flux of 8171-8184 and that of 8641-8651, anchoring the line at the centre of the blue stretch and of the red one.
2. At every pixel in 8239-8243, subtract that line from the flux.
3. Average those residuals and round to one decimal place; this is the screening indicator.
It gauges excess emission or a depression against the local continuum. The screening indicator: -0.2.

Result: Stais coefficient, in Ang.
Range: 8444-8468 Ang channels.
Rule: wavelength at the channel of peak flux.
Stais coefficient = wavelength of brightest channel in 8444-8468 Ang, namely 8449.36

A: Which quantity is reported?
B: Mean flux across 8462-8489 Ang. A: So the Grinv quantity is 8.23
